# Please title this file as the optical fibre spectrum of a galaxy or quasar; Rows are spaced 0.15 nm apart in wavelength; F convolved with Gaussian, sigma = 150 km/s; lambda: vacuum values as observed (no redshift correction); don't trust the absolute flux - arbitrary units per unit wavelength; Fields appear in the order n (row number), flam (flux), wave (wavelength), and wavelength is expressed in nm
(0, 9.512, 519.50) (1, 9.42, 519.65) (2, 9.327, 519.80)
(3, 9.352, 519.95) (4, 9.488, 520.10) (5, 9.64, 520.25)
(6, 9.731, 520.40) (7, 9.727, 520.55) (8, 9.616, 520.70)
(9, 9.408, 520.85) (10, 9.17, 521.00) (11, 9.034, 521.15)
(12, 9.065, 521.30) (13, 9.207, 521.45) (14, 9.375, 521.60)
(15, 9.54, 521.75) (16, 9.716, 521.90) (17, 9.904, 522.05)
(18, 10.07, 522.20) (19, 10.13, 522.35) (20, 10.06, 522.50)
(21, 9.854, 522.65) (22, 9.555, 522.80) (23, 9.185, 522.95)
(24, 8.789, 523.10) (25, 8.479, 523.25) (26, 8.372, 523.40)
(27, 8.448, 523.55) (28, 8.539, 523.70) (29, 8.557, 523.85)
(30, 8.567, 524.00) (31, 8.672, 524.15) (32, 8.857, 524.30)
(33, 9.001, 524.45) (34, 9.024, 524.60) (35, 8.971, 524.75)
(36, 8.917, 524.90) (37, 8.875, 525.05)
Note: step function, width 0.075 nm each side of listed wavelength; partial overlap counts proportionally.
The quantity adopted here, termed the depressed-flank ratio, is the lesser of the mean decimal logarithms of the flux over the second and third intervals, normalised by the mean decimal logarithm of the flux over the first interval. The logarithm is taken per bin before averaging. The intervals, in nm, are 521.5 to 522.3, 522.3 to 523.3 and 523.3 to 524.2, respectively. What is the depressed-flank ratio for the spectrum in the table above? 0.942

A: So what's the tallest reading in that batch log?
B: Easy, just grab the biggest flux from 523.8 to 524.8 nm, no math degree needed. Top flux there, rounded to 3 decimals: 9.024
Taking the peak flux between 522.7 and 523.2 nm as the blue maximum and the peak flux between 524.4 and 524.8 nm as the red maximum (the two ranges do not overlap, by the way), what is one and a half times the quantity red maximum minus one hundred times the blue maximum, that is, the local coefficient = -1420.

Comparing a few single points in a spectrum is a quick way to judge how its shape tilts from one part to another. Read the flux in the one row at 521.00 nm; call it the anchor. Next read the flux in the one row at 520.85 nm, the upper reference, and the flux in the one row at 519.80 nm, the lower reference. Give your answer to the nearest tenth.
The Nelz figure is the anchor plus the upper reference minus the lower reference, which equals 9.3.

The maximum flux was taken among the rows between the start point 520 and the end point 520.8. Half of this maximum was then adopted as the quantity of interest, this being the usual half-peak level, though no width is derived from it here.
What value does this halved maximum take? 4.87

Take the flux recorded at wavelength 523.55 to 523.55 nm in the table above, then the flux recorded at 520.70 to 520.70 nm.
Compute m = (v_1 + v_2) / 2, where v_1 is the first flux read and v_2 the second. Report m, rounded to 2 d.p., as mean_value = 9.03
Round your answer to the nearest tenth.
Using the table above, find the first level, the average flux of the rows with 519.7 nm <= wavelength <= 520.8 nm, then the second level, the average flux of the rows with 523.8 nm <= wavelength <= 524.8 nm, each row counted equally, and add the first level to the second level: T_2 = 18.4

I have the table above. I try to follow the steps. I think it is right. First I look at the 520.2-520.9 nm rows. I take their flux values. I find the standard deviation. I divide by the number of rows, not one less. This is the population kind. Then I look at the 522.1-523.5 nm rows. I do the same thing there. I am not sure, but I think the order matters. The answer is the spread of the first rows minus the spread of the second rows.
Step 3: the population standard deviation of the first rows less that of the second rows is -0.55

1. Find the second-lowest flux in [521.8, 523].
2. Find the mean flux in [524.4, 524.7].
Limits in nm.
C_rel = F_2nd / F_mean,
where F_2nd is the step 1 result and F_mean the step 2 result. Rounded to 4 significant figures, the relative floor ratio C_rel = 1.060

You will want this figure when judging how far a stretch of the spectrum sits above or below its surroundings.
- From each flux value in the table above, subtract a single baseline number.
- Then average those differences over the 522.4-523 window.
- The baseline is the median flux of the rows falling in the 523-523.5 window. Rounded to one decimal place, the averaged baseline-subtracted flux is 1.2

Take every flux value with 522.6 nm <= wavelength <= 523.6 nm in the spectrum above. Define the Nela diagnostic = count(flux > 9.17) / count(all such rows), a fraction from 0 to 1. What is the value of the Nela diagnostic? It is 0.4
